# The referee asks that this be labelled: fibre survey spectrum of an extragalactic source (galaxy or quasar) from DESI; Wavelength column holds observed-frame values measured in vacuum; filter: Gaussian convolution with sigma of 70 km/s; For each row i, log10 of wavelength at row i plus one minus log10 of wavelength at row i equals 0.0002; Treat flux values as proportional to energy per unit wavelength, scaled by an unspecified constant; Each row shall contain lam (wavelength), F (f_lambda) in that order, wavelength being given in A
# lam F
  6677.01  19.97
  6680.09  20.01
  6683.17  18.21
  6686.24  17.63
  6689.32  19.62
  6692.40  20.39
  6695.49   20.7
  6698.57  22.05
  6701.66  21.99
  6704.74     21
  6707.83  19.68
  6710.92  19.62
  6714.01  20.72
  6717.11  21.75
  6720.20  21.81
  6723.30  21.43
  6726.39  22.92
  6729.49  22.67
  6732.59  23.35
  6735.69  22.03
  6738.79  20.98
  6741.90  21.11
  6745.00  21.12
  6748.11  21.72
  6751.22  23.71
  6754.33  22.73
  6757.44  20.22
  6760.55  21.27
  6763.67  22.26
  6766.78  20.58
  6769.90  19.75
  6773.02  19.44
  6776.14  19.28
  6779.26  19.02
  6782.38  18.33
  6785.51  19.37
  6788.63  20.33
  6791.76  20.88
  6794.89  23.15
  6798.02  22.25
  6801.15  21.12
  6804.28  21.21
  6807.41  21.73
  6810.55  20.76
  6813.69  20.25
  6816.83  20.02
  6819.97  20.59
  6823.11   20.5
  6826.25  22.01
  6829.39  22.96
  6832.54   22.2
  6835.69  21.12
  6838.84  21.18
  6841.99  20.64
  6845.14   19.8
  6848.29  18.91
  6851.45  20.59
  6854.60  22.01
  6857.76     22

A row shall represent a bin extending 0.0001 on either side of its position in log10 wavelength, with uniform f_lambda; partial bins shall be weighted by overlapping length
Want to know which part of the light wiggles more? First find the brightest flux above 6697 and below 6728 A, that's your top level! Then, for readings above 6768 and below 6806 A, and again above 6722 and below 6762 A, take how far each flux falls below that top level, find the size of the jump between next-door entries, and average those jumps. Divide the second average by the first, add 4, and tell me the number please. 5.3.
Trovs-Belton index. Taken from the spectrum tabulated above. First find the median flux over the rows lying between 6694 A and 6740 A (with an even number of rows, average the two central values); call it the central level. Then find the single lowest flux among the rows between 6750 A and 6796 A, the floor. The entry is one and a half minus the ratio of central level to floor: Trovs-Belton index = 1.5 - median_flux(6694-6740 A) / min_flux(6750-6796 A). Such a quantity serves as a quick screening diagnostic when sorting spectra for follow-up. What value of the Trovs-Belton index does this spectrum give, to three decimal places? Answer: 0.313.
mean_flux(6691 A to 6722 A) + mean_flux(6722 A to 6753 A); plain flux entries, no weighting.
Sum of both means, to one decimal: 43.1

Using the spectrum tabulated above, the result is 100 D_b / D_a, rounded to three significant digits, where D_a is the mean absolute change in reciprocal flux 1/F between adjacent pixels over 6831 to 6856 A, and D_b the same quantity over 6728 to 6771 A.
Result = 101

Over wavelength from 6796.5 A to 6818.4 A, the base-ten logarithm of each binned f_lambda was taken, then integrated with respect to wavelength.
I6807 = 29.0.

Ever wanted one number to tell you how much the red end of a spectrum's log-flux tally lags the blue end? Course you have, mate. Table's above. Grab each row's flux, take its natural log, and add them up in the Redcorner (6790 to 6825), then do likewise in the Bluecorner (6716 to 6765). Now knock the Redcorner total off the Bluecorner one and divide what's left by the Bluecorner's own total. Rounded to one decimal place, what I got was 0.3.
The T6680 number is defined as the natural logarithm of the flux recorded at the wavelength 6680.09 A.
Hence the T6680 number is 3.00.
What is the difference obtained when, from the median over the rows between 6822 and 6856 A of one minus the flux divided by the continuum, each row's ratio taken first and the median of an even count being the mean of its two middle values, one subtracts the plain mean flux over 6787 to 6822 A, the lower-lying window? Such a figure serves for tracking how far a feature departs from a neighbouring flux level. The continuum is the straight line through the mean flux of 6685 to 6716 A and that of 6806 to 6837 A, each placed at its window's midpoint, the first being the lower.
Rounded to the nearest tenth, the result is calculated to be -21.1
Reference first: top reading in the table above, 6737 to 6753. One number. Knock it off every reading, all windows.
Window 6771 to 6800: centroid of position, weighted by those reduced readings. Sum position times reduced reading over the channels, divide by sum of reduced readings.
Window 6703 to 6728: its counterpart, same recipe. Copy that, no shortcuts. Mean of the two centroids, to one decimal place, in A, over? 6748.0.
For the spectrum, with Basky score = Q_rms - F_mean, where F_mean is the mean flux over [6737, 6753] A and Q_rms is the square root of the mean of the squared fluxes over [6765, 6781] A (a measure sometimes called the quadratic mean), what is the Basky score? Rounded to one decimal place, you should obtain -2.1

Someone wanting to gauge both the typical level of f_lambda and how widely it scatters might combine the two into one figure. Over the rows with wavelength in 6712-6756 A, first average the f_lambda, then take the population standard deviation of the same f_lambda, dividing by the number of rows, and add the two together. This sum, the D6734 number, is 22.9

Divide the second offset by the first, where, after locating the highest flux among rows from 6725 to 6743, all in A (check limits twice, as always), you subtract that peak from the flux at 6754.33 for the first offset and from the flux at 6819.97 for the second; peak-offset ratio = 4.5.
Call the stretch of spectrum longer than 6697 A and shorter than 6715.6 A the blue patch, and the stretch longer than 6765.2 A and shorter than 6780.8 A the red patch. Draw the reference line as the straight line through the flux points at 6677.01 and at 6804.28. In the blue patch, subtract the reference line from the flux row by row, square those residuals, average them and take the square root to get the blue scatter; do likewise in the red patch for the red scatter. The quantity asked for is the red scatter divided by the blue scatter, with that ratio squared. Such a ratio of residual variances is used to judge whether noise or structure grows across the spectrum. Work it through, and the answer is 1.5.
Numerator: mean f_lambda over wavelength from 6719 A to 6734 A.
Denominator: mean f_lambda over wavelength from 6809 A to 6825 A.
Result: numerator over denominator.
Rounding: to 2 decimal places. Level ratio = 1.10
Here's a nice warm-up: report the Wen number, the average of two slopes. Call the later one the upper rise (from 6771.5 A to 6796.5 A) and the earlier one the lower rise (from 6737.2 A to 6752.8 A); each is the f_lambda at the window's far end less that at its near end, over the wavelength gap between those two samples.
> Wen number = 0.19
